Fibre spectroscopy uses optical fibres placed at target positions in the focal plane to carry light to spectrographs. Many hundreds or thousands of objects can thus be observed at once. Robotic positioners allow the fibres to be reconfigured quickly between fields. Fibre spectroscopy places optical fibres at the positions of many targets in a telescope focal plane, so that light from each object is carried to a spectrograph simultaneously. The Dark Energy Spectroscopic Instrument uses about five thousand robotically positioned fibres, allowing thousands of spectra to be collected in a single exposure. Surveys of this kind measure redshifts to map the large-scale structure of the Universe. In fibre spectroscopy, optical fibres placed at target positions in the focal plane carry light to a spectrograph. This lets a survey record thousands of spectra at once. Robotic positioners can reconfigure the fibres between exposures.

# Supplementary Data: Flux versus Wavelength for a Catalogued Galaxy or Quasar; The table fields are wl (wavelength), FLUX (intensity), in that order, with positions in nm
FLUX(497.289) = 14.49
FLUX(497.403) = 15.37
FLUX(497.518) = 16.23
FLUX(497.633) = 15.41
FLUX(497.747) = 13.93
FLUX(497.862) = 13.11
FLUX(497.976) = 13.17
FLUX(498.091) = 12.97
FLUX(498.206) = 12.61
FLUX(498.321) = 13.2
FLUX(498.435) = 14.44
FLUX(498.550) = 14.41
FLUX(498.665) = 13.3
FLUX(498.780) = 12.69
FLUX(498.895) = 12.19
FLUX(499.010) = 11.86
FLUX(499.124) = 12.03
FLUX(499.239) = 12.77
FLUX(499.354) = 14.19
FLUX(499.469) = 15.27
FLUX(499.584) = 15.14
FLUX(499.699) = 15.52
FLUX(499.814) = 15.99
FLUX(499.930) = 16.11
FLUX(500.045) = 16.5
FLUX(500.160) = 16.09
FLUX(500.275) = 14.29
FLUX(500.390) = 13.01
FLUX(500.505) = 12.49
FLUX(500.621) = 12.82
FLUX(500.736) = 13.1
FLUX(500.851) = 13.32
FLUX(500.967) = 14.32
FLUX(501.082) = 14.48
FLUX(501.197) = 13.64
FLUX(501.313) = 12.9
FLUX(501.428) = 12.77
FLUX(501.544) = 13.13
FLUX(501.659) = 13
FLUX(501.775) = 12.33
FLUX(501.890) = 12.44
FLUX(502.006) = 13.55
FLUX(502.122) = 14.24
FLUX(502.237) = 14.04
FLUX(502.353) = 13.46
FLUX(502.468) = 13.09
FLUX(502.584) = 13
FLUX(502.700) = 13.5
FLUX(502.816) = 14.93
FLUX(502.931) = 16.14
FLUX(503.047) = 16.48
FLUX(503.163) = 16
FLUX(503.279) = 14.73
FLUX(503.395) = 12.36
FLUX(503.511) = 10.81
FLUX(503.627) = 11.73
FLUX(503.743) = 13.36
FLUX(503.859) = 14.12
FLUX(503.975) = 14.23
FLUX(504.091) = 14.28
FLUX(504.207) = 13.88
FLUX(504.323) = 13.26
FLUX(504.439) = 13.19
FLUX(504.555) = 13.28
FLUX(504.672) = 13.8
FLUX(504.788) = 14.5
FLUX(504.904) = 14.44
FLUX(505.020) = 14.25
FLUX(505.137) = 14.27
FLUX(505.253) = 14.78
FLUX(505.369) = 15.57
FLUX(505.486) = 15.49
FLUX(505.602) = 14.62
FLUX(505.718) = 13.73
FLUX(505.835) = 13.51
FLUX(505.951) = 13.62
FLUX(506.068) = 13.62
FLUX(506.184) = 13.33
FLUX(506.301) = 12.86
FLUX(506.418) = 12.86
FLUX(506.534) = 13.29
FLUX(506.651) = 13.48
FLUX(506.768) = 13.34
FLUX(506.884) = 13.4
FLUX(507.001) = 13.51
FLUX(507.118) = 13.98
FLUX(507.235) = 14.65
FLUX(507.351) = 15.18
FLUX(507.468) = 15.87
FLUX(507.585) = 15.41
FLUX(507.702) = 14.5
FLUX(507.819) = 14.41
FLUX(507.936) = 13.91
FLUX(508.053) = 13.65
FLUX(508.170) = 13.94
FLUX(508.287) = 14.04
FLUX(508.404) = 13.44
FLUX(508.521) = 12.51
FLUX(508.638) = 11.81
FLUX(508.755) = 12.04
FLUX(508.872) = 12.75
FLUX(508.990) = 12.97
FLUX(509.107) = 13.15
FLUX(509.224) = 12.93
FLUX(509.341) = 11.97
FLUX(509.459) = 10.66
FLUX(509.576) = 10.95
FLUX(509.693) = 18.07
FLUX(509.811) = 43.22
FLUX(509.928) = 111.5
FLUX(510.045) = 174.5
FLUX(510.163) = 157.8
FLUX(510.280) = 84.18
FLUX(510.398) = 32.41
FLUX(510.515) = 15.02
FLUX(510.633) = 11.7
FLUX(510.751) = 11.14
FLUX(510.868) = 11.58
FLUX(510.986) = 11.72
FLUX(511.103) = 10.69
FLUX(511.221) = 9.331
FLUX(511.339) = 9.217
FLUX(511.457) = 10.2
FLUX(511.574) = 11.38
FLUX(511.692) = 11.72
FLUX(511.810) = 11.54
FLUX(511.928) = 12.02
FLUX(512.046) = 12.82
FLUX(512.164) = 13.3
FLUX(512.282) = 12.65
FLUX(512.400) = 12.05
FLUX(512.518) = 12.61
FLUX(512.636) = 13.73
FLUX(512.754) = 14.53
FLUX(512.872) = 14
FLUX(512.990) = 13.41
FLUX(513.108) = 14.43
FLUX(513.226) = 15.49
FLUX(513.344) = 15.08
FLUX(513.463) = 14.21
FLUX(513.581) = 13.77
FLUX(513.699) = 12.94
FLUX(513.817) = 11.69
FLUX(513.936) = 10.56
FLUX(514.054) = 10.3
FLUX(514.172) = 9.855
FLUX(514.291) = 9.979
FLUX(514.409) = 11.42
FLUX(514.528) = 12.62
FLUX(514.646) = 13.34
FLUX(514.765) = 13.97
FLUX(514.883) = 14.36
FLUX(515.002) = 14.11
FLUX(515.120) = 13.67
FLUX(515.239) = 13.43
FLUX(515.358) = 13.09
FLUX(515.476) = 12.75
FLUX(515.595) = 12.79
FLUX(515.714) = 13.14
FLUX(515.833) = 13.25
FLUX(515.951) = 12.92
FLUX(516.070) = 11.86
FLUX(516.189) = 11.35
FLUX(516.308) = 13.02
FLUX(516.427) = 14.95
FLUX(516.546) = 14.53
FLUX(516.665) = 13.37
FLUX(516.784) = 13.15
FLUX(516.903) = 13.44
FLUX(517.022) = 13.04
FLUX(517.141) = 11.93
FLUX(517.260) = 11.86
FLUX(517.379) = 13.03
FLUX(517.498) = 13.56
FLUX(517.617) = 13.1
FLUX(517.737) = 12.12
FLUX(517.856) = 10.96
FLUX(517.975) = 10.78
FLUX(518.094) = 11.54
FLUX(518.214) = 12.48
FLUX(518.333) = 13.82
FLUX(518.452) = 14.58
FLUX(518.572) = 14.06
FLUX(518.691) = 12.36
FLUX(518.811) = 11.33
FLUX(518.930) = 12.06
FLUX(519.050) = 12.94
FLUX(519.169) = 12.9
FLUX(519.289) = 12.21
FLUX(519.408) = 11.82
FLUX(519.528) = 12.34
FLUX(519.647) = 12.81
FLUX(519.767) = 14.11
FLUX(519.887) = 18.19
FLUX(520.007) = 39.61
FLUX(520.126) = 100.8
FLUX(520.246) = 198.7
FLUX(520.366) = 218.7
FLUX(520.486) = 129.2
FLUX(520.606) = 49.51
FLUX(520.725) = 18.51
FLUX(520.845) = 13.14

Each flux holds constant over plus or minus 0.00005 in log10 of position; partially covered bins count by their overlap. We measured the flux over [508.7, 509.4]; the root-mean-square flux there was 12.6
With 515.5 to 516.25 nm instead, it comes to 12.6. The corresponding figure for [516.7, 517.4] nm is 12.8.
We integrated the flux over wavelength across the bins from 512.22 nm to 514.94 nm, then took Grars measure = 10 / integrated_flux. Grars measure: 0.285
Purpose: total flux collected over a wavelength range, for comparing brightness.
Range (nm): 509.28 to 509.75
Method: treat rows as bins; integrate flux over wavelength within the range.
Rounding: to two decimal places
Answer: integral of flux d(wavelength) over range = 6.06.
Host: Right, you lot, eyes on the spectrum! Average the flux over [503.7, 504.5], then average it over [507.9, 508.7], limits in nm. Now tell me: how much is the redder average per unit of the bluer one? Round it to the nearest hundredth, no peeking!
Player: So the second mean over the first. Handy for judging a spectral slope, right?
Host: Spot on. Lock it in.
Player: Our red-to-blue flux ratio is 0.97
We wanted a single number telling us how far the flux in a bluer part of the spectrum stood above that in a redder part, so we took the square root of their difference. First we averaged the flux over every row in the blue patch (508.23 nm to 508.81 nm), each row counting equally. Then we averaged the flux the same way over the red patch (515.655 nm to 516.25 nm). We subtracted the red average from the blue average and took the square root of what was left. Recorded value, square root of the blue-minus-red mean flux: 0.5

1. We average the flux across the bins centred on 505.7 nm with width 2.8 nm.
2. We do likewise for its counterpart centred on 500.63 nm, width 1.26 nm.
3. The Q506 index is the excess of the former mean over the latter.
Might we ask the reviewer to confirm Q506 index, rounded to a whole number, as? 0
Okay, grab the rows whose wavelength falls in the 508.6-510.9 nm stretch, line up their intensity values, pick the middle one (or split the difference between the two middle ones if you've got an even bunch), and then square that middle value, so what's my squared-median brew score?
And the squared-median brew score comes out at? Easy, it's 168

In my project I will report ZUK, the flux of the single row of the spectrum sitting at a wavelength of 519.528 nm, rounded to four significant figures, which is 12.34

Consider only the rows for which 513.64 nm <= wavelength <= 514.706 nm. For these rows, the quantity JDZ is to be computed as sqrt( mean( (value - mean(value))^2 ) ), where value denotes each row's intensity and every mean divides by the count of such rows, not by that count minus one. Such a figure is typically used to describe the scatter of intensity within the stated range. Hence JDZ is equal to 1.2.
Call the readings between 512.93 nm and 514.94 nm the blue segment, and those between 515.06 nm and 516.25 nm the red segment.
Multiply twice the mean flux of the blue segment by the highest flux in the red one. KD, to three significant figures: 350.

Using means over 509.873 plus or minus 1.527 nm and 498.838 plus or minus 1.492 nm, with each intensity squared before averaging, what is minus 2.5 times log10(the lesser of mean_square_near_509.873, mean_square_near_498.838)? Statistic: -5.77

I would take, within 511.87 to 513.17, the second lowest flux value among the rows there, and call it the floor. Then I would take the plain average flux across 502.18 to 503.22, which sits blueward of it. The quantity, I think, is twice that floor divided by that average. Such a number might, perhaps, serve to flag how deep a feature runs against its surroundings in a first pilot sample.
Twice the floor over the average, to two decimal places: 1.66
